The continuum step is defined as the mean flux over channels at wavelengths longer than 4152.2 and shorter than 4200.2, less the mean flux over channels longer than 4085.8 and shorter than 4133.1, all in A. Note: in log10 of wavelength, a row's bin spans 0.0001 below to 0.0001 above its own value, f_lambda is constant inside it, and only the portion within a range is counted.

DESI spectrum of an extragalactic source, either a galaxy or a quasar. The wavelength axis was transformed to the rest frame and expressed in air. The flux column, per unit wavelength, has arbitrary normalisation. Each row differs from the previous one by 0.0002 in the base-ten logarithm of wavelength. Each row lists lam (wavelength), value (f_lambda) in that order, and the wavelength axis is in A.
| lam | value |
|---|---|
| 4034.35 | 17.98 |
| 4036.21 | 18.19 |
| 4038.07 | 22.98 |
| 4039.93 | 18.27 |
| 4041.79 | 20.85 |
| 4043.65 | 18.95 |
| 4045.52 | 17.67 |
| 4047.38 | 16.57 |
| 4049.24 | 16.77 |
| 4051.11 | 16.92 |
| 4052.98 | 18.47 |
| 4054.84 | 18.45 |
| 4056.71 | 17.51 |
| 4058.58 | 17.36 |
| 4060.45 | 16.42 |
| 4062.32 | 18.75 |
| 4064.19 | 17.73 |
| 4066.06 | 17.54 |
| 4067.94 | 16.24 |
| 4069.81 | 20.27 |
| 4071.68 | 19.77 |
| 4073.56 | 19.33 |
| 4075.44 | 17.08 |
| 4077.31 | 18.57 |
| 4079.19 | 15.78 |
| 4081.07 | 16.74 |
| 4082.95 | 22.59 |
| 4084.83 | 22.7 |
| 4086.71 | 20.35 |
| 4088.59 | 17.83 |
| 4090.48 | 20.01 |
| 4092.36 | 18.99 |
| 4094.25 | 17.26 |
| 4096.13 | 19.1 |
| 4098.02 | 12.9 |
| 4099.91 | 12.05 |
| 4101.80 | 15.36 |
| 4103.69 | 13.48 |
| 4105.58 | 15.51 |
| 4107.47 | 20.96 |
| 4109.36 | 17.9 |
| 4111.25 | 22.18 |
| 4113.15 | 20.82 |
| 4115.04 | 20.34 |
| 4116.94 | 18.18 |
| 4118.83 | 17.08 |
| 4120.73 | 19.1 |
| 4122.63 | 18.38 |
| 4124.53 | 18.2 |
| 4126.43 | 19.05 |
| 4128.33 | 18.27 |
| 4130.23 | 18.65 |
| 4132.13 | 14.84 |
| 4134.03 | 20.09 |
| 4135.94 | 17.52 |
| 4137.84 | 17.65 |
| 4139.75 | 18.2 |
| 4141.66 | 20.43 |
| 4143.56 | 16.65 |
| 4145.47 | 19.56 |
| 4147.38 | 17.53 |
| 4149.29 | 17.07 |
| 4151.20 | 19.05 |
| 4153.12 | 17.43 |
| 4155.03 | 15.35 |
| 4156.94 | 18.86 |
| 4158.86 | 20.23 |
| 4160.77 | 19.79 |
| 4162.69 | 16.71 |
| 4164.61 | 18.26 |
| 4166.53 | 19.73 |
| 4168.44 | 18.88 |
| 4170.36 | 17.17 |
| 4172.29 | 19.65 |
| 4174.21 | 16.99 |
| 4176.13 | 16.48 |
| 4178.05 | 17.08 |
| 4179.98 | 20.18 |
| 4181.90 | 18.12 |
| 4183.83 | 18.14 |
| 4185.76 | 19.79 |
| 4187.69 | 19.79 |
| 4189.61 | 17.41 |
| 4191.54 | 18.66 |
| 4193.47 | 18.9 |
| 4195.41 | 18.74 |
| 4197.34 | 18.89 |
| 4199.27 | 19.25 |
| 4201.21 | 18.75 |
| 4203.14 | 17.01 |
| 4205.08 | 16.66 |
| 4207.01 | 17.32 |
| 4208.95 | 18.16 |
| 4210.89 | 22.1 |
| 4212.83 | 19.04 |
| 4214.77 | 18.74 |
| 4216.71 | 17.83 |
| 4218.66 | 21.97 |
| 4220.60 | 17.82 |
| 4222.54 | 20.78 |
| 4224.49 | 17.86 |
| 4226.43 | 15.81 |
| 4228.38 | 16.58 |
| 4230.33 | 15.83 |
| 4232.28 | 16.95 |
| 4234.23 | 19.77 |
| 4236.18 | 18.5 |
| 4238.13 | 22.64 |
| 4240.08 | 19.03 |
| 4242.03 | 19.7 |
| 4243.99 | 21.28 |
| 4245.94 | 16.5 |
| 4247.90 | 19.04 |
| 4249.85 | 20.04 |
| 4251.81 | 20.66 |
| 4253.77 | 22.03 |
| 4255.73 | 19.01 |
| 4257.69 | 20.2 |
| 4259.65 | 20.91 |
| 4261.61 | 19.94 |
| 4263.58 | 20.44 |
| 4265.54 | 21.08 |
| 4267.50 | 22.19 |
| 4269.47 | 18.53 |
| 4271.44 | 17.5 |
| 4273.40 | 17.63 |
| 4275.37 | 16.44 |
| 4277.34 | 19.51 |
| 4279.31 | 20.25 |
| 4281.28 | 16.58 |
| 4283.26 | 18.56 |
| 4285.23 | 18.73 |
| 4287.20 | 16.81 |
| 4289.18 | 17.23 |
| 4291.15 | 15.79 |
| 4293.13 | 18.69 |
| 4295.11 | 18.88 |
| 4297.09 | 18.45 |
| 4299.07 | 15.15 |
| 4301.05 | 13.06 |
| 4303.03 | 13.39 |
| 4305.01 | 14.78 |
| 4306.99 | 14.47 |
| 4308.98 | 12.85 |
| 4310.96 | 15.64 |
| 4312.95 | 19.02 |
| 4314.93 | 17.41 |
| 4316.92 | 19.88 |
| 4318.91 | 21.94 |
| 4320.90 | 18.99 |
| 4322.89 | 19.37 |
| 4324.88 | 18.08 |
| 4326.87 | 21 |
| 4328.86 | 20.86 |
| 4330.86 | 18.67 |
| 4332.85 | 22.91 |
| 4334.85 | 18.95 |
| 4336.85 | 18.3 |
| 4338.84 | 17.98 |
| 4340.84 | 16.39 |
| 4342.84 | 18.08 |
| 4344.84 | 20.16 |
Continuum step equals 0.55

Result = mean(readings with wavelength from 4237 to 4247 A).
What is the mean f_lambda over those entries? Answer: 19.8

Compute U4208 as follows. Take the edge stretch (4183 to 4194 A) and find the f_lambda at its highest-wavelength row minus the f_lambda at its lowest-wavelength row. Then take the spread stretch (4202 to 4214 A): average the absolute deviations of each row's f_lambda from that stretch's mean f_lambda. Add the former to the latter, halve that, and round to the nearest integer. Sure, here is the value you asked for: 1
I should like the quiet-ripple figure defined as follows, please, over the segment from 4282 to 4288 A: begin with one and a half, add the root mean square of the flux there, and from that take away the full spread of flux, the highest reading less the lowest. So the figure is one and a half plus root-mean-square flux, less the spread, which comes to 17.6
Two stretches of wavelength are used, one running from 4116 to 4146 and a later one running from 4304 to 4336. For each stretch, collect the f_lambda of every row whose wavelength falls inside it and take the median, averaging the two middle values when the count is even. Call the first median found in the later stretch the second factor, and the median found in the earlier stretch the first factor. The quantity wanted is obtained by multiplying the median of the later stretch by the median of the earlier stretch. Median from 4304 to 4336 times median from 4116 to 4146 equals 346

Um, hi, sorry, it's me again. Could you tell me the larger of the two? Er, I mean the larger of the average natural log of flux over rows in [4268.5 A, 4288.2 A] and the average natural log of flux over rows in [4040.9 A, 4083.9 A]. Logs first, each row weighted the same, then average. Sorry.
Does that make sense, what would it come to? 2.89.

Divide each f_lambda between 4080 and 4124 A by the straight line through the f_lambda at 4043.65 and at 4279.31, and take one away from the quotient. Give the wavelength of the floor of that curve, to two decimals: 4099.91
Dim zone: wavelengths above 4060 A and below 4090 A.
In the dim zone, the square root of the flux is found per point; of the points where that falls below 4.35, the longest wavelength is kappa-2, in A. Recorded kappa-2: 4088.59 A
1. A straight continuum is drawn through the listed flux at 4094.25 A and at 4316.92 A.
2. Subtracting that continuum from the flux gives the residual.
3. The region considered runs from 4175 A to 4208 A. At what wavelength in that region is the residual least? 4205.08 A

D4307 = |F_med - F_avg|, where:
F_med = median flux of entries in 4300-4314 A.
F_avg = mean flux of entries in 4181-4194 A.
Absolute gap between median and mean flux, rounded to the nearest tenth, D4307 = 4.2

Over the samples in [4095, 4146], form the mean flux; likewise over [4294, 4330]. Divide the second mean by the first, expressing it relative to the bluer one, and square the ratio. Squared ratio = 0.95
